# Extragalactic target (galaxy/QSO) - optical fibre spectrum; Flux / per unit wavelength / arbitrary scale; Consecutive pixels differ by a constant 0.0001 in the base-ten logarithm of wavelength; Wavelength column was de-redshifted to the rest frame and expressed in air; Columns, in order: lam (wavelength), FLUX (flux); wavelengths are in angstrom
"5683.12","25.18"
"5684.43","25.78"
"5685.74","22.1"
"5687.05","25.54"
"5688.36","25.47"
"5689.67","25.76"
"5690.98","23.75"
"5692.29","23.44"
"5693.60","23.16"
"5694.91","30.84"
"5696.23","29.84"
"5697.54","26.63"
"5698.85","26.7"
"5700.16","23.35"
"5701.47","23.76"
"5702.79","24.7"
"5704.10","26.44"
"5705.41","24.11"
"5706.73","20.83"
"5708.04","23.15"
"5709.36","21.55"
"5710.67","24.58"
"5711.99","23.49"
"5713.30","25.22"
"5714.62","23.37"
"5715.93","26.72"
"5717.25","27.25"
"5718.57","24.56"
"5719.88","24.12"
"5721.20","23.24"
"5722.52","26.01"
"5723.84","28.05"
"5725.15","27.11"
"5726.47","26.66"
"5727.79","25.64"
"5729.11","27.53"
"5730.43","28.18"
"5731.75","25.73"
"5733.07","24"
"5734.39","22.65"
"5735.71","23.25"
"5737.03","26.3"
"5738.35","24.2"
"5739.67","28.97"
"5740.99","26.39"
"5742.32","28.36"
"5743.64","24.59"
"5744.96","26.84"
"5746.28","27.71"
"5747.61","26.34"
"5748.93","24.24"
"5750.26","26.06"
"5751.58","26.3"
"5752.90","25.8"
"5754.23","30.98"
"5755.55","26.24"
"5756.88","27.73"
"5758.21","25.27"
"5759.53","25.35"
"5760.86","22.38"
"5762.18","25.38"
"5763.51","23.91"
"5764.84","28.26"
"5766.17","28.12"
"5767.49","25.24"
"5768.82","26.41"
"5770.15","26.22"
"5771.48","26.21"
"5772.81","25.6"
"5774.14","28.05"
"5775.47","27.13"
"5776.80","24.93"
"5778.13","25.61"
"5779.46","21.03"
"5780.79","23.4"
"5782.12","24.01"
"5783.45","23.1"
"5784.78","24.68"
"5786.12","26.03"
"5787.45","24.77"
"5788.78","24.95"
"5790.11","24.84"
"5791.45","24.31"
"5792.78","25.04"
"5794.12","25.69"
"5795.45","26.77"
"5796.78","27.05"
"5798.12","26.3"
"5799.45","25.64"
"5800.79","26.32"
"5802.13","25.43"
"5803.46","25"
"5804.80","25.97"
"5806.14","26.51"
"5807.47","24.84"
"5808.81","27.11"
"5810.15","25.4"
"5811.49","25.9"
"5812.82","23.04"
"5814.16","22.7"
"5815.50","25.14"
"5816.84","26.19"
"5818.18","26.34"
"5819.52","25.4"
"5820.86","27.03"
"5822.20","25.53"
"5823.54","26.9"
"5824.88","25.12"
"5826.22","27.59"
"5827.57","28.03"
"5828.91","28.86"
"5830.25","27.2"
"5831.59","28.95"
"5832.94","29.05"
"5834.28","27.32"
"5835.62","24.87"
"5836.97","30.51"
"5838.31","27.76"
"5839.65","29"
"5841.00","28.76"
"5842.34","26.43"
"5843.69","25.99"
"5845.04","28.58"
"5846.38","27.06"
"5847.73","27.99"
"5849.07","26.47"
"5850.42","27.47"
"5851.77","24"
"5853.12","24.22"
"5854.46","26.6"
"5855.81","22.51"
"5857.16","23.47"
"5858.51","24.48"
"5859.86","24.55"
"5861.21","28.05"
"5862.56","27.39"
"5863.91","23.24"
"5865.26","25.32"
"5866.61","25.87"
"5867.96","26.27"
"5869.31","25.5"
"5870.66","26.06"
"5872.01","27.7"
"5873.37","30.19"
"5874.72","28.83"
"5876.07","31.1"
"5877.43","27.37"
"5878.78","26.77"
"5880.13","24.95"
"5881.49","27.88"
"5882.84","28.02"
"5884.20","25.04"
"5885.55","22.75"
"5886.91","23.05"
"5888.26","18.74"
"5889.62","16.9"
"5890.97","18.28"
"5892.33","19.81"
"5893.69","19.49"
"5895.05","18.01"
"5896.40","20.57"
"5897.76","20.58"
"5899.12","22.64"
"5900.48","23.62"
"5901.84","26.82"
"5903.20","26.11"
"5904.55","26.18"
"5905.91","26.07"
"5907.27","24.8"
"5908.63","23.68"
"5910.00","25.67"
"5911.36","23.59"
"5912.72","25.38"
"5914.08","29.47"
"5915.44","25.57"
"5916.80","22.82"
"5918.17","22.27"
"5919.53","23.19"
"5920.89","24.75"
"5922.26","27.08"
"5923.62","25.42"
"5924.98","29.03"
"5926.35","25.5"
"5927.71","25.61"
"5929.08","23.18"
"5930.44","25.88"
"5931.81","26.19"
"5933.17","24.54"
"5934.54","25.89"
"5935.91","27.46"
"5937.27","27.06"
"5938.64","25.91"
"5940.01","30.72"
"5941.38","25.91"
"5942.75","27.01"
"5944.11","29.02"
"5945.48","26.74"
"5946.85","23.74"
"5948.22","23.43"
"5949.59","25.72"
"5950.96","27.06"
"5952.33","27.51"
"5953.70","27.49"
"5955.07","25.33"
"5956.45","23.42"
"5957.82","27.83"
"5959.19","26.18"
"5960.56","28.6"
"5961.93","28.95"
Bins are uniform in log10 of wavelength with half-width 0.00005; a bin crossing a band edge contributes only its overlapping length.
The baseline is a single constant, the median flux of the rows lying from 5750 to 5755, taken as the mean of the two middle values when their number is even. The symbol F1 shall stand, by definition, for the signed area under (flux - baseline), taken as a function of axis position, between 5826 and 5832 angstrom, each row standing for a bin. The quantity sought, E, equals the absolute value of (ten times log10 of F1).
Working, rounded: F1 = 12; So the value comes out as 11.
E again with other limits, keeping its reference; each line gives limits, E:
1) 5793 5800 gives 5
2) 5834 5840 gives 10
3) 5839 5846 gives 10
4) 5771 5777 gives 3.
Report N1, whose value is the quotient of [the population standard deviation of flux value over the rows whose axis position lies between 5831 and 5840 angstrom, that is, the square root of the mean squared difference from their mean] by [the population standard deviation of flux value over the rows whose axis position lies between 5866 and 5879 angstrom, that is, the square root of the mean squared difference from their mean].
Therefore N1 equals 0.92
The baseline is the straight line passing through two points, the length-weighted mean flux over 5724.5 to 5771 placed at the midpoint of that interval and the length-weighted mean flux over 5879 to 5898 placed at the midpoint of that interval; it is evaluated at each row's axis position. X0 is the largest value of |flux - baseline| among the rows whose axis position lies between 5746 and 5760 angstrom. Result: 5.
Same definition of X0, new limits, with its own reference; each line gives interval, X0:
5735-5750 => 3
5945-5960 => 8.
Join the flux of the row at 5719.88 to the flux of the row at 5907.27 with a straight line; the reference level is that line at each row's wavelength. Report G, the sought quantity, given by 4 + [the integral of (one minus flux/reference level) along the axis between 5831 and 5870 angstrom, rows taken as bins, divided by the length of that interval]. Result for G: 3.924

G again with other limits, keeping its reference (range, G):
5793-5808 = 3.937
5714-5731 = 3.921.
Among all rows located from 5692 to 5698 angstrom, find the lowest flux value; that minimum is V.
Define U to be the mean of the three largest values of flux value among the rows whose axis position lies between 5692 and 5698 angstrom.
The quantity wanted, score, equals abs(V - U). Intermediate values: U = 29.1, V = 23.16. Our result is 5.9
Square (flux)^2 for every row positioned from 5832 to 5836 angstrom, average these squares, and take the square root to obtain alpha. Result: 742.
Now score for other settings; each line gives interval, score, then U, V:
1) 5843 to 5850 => 1.9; 27.9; 25.99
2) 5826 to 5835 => 1.8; 29.0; 27.2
